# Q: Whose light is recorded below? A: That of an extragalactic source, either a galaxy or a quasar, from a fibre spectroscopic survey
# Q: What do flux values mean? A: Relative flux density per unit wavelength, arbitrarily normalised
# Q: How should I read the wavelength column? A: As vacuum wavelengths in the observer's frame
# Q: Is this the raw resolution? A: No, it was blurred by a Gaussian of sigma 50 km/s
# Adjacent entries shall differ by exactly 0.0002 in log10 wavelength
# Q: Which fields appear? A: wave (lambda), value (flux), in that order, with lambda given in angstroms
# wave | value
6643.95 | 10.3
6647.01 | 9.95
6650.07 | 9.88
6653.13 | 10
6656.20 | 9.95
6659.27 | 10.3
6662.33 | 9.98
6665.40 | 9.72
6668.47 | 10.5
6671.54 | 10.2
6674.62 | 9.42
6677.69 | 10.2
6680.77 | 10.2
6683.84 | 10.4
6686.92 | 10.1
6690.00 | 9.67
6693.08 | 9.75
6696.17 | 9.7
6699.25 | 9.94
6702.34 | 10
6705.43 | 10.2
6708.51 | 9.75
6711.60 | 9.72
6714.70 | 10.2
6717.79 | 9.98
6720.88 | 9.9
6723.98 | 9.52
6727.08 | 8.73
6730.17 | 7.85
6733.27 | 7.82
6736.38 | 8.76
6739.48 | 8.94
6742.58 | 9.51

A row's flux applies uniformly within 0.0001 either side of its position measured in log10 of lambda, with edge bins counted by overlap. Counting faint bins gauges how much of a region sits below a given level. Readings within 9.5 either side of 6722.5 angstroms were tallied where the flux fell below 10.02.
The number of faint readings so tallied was 5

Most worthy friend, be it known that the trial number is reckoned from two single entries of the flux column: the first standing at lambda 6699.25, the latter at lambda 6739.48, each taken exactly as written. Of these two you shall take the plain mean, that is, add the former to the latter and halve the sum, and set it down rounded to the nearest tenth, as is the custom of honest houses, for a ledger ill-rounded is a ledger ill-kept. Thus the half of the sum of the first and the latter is 9.4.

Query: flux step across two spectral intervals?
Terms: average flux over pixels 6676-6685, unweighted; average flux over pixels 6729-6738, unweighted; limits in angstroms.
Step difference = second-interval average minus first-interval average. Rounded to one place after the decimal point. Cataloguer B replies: -2.1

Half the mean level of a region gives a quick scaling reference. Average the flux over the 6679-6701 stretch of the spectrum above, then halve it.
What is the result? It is 4.983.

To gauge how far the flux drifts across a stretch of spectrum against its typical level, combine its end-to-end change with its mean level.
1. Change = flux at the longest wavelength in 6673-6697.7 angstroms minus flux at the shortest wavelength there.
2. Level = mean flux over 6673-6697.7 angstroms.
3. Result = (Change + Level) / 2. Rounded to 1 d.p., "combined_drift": 5.1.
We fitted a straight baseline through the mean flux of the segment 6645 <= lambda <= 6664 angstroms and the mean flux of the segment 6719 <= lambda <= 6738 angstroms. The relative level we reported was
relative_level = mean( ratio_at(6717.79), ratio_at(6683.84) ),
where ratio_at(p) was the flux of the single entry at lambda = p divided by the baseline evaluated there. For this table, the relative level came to 1.10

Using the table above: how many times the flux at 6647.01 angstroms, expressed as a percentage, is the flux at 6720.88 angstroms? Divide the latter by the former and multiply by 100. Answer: 99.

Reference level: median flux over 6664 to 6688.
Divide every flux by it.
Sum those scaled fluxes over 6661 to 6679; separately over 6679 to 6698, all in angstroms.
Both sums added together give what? 11.7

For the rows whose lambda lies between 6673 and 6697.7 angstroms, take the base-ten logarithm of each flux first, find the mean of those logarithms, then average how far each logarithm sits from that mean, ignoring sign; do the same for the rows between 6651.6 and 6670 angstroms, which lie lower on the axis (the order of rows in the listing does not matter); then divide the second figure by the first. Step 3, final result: 0.72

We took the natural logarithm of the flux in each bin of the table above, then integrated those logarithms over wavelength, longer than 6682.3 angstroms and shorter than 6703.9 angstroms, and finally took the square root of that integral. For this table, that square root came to 7.04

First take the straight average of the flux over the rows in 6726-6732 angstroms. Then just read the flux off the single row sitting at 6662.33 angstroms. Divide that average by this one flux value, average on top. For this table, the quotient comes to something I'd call 0.83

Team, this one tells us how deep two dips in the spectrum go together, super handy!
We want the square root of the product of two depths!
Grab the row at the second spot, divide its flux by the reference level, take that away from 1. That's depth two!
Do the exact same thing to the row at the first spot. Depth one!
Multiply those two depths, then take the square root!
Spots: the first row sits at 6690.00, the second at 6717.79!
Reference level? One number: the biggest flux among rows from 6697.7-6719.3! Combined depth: 0.033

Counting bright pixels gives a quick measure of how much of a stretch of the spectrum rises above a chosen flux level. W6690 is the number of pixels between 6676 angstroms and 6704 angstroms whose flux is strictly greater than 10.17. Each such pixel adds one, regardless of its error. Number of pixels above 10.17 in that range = 3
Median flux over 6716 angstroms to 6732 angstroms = 9.5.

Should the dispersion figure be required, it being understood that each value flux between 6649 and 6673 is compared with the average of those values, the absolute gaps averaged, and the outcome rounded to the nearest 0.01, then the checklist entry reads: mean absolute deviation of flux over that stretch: 0.20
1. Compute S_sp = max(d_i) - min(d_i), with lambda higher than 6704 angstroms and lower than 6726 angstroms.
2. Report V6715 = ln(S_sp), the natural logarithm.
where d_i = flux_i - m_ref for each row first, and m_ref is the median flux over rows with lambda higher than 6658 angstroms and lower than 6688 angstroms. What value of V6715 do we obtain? -0.39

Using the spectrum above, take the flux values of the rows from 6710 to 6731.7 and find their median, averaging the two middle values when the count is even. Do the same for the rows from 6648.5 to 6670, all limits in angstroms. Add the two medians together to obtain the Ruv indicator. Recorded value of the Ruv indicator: 19.7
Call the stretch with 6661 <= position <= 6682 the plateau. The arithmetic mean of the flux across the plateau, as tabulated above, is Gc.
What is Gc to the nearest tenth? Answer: 10.0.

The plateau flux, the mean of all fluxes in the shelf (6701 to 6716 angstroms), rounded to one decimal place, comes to 10.0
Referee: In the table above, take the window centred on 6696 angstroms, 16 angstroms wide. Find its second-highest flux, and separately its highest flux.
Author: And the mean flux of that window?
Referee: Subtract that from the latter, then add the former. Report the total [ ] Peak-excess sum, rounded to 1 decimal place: 10.1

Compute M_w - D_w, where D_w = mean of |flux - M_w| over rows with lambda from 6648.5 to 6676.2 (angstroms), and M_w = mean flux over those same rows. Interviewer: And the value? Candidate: 9.77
